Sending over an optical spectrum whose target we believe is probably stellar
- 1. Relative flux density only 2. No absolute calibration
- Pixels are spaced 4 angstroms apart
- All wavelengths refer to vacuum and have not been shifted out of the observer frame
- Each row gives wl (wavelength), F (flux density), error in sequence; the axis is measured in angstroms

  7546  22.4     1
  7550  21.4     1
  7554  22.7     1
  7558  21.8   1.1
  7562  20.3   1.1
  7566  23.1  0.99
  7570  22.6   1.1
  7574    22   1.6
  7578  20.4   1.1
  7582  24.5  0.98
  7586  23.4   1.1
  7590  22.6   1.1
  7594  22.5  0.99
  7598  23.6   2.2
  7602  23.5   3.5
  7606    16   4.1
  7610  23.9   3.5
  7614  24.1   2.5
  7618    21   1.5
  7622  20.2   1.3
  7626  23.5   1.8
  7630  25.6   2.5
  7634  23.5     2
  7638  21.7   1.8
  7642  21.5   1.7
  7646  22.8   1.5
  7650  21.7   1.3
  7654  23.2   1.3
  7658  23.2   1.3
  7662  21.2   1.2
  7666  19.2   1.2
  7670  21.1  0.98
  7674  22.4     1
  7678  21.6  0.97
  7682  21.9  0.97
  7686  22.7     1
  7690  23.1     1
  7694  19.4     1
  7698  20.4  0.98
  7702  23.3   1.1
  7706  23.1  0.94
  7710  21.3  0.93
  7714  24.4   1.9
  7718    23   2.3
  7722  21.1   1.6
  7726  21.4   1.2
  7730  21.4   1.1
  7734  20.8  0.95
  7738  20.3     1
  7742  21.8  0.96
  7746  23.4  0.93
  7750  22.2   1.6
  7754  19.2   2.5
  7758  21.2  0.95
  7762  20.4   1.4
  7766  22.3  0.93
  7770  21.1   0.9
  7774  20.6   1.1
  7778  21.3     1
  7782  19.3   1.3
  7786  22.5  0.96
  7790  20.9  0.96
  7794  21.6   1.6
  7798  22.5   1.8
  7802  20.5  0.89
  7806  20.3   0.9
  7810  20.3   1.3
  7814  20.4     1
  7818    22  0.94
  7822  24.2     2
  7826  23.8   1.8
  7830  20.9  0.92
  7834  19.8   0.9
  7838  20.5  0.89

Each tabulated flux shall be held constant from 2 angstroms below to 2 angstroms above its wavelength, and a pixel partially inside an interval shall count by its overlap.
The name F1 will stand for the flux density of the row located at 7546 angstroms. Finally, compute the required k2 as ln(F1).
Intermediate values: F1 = 22.4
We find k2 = 3.109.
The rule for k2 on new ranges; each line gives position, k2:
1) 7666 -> 2.955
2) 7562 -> 3.011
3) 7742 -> 3.082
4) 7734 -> 3.035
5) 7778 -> 3.059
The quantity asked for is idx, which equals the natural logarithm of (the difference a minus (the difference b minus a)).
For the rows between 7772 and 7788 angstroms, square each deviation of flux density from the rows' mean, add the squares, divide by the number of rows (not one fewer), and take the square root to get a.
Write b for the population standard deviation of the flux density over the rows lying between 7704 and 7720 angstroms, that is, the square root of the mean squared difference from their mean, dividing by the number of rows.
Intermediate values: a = 1.2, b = 1.10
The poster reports 0.2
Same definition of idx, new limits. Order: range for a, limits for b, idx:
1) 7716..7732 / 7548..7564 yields -0.5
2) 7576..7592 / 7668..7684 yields 0.9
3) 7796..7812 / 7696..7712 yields -0.5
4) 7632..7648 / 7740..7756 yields -2.3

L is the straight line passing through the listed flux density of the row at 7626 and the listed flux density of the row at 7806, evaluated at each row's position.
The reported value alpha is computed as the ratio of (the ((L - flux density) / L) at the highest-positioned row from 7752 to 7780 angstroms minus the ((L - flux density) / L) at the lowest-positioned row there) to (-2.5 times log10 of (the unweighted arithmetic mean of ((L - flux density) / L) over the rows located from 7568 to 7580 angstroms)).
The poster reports -0.050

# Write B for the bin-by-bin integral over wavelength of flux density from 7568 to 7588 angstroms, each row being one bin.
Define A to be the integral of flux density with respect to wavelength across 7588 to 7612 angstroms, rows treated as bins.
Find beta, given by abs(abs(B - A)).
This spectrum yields 77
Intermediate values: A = 528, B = 452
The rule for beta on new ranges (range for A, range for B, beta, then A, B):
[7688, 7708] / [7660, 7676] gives 102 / 437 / 336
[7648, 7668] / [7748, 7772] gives 72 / 434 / 506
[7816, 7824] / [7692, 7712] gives 245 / 185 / 430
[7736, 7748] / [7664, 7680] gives 75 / 262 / 337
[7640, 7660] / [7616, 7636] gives 6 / 450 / 455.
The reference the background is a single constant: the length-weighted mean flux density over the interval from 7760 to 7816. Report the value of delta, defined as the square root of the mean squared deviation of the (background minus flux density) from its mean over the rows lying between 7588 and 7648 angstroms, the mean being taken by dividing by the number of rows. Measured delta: 2.16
